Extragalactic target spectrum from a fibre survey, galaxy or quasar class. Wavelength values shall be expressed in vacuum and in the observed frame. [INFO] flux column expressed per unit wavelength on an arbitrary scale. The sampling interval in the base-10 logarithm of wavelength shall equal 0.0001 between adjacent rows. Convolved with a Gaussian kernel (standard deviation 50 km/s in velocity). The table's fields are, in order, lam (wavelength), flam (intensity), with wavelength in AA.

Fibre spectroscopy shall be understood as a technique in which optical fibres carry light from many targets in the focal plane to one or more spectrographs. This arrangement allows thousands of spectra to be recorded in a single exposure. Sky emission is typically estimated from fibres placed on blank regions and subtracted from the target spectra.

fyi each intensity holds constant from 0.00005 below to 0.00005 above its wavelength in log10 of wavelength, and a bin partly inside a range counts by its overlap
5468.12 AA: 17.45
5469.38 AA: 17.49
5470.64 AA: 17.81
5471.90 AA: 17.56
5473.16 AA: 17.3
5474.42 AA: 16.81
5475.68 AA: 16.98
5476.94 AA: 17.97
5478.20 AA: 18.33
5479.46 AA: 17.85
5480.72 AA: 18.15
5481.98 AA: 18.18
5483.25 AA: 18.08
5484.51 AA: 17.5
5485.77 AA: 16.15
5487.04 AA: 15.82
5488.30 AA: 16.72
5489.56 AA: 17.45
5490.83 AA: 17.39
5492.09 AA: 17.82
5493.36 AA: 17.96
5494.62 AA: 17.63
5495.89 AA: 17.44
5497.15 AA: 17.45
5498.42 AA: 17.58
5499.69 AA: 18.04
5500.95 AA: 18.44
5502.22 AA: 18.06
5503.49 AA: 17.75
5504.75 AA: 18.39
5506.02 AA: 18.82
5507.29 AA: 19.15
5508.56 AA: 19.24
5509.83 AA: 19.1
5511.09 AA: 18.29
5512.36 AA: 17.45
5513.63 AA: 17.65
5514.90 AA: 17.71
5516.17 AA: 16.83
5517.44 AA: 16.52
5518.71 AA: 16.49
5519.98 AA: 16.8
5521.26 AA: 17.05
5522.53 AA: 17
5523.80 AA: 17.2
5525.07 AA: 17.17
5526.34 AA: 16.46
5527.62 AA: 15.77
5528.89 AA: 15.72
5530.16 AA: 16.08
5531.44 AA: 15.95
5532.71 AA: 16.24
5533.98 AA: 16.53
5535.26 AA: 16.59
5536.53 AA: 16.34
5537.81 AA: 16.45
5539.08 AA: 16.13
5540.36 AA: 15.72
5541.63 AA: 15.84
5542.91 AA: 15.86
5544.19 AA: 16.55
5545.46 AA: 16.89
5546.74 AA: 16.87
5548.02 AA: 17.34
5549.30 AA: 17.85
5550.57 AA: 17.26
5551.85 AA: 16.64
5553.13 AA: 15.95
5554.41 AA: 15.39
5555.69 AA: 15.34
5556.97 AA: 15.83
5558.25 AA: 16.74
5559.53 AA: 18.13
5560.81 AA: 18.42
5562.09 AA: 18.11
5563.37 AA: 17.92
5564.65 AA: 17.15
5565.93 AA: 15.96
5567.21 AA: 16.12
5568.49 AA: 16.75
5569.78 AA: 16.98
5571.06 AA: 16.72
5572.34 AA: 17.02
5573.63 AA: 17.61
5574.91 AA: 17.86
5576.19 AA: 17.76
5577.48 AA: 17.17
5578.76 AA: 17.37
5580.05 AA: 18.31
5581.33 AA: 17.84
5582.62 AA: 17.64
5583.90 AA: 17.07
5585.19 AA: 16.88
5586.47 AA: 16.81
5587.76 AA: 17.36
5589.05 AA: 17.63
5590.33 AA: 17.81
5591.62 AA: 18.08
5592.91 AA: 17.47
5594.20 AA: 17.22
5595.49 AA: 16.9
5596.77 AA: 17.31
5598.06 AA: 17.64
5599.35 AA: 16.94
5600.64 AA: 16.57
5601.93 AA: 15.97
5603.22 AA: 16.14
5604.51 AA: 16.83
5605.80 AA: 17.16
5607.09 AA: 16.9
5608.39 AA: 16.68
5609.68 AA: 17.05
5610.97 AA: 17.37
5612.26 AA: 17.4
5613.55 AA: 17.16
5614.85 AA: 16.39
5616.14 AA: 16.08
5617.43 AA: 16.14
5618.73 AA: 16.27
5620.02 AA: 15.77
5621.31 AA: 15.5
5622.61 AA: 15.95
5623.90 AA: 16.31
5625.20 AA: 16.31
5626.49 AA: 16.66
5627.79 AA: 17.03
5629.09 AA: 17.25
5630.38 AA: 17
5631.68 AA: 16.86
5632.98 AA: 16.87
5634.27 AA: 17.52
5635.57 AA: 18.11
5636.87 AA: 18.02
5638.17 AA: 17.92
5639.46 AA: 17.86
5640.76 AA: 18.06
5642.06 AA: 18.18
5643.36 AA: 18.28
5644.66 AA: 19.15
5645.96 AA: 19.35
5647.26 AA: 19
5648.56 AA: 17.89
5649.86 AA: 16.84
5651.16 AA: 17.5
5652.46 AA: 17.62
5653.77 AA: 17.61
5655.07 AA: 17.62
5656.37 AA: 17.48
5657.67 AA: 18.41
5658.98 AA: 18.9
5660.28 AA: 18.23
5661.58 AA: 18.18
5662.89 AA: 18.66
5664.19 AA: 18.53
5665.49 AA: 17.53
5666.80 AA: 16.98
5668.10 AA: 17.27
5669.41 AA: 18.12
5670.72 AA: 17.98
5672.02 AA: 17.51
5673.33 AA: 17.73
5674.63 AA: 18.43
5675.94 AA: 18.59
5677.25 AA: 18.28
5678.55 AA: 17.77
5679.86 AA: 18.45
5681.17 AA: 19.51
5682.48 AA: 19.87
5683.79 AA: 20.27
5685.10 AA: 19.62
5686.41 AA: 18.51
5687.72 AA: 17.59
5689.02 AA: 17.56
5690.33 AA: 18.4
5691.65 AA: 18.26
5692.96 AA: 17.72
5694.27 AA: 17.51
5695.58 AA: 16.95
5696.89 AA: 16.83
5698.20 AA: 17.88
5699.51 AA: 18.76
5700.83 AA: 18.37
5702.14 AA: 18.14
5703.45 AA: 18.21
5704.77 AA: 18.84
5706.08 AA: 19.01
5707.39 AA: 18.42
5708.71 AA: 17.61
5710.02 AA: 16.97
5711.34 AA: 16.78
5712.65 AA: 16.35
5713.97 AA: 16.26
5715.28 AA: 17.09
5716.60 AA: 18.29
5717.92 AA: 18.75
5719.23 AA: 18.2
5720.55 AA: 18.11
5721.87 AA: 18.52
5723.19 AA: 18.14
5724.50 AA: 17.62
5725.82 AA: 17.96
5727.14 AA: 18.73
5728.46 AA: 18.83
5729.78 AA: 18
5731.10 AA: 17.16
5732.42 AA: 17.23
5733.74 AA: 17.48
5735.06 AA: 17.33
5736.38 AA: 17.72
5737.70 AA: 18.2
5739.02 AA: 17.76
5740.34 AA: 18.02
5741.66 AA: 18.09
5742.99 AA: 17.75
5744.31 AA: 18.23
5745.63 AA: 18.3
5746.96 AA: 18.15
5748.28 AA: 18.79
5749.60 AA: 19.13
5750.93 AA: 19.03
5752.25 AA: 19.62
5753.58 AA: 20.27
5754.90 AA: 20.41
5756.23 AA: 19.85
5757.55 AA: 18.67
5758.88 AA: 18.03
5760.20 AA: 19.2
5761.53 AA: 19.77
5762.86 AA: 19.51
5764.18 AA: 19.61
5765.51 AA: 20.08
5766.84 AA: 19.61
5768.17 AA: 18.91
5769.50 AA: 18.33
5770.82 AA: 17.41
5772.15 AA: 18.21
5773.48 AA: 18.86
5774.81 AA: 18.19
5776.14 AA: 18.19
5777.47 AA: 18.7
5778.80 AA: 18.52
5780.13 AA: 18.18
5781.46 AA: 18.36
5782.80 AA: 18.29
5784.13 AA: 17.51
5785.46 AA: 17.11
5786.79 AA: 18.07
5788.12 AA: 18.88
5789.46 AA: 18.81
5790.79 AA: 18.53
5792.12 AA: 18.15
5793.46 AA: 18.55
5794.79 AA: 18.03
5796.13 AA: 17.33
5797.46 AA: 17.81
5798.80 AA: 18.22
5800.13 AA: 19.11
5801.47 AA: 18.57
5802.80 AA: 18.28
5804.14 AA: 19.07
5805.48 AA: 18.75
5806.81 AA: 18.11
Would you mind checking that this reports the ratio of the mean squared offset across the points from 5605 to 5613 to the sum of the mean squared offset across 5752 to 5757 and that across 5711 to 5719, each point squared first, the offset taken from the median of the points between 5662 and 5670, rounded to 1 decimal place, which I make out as 0.1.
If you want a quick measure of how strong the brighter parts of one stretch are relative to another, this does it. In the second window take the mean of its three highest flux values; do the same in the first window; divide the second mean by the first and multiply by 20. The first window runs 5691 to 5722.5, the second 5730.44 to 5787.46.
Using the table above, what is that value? 21.5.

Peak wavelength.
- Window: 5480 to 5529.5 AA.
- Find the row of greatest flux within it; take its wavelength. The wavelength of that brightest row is 5508.56 AA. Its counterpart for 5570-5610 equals 5580.05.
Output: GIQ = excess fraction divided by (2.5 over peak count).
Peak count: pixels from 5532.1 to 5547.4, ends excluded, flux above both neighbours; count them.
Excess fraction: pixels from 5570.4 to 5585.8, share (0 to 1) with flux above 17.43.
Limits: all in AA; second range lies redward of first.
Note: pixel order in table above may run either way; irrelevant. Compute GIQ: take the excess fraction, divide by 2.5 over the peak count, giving 0.6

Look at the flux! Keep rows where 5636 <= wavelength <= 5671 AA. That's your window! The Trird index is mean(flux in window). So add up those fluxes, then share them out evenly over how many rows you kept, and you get 18.0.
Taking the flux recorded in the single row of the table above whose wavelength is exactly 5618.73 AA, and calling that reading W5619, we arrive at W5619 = 16.27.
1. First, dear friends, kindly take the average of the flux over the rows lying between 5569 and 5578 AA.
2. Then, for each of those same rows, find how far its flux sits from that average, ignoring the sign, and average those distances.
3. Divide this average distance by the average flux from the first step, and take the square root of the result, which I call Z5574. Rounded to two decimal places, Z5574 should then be 0.15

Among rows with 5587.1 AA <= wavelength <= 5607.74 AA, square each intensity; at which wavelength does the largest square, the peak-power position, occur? 5591.62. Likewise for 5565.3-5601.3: 5580.05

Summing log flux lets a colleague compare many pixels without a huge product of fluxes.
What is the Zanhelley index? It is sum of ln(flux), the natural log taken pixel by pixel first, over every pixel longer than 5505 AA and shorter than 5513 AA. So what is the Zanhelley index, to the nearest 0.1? 17.6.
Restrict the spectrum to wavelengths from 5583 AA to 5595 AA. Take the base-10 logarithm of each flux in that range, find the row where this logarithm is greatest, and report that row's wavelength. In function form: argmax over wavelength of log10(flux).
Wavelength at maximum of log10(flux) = 5591.62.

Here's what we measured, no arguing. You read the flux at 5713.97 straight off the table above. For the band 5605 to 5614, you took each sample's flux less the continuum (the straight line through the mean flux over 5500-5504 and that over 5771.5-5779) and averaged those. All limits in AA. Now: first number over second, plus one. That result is -13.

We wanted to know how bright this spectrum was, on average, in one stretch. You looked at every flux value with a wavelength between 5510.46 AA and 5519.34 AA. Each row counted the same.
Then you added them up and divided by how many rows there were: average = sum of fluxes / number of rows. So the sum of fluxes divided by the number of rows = 17.3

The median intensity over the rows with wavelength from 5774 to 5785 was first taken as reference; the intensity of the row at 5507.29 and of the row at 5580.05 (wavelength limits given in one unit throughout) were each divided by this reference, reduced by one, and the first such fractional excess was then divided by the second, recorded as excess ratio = 13.0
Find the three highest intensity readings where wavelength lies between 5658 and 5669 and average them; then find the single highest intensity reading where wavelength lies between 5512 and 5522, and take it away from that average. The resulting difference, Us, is 1.0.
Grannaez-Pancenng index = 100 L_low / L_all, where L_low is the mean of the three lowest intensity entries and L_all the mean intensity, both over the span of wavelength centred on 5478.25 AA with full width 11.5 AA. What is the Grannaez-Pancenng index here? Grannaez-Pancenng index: 96.0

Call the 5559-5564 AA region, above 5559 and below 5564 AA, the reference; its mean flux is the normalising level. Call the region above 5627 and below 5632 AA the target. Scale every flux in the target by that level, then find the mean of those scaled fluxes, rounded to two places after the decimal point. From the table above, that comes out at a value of 0.94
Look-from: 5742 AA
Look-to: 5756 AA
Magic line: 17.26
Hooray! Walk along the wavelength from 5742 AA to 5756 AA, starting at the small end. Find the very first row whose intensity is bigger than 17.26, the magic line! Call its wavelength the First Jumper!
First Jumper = 5742.99 AA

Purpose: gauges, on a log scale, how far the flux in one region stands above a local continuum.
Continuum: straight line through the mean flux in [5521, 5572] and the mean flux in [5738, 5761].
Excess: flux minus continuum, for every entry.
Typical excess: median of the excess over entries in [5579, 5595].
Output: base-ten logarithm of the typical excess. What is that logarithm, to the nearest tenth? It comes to -0.3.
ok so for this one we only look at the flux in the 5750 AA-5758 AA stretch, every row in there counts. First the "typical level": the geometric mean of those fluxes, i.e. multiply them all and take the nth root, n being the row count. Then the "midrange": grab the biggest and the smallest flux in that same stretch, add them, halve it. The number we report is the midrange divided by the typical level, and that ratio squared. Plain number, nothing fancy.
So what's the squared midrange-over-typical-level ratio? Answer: 0.991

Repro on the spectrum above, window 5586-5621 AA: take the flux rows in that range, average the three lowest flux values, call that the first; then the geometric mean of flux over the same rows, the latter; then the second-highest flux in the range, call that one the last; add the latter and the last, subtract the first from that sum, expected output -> 18.8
